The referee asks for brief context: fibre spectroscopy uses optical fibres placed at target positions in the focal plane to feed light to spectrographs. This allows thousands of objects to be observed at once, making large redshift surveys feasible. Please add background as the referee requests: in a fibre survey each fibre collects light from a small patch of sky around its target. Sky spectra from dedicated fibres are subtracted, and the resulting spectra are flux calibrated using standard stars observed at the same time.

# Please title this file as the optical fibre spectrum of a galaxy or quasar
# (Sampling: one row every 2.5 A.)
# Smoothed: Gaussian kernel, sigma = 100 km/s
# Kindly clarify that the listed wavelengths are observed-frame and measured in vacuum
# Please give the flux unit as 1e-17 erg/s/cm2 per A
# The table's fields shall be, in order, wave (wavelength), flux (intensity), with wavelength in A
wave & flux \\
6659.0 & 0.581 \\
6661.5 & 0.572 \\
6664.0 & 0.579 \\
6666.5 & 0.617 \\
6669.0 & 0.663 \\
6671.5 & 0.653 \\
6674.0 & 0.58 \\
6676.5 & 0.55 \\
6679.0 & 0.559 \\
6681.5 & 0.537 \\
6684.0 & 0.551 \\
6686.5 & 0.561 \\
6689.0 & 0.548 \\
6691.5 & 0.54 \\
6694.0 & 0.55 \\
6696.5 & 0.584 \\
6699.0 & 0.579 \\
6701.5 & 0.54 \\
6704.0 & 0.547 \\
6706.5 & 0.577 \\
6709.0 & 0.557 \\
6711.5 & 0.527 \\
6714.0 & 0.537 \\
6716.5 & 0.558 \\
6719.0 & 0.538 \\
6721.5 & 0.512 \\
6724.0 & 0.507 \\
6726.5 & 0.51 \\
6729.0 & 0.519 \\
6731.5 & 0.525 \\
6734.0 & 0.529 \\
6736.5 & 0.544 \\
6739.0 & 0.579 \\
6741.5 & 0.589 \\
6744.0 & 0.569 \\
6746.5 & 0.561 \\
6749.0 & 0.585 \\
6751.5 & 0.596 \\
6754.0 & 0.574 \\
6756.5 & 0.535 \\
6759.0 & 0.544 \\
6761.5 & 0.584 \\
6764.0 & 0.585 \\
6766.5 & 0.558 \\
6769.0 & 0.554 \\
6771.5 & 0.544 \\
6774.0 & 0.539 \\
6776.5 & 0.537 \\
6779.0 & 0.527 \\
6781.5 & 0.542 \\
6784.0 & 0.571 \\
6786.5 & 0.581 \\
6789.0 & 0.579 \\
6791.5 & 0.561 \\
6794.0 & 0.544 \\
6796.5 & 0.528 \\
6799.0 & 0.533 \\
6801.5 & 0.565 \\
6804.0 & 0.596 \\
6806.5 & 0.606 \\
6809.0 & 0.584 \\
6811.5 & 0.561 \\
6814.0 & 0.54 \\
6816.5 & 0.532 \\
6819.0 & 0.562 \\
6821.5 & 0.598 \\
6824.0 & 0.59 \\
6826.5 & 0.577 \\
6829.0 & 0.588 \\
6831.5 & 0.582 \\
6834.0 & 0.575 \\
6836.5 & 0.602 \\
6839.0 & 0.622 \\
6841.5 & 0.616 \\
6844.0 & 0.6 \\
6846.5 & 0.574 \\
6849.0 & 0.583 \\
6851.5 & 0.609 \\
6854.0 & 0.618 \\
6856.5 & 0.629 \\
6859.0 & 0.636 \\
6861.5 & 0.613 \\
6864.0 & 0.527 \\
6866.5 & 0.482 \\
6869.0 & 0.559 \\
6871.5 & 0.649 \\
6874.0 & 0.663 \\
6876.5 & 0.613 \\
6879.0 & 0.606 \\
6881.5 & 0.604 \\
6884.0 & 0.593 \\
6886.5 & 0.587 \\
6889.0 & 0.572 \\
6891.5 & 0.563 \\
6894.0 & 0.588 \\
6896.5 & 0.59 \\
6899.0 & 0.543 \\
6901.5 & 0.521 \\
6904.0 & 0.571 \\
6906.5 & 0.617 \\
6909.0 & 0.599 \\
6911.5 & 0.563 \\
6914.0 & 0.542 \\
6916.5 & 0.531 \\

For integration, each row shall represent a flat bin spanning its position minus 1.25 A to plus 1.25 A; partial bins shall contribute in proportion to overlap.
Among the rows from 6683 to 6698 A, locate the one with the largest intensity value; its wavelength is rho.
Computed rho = 6696.5 A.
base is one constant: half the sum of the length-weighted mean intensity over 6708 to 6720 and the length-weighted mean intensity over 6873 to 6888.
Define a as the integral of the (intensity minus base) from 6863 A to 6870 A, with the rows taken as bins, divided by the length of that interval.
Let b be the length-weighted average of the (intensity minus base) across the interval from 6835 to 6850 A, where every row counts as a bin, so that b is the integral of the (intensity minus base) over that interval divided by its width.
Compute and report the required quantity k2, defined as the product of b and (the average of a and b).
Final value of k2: -0.0004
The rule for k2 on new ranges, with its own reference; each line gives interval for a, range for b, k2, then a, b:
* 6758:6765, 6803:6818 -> 0.0000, -0.005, -0.01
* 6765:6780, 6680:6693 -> 0.0009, -0.032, -0.03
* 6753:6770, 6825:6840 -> 0.0000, -0.014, 0.01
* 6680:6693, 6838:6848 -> 0.0000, -0.029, 0.03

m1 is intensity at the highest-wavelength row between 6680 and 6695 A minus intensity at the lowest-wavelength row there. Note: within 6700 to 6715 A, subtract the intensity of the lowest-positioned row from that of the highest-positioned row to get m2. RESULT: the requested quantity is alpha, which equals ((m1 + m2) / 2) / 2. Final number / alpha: 0.0025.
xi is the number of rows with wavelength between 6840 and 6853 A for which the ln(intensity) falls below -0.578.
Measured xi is 0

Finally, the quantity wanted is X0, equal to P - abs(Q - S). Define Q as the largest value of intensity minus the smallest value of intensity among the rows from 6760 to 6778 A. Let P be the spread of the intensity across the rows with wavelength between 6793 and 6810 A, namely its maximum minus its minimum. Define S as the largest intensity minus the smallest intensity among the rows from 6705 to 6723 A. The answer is 0.061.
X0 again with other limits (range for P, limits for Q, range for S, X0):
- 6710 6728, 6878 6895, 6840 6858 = 0.039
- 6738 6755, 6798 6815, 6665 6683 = -0.018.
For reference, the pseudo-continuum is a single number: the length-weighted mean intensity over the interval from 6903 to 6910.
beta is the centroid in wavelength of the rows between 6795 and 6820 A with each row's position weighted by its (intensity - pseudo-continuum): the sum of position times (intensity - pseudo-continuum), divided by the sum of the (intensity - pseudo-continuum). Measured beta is 6807.6 A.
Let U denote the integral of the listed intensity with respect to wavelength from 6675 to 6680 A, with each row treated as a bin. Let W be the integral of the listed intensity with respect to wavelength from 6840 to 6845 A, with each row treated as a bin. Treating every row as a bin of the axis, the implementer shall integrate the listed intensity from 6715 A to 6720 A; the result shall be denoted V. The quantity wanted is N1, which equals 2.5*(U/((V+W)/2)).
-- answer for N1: 2.40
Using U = 2.78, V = 2.74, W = 3.05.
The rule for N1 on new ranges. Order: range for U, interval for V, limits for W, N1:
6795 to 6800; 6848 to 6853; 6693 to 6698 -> 2.28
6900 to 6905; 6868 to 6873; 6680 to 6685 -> 2.36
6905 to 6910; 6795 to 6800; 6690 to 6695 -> 2.82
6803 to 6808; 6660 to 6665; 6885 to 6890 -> 2.60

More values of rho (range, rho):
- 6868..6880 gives 6874.0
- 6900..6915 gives 6906.5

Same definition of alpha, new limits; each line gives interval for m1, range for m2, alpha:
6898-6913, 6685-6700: 0.0095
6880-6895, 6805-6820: -0.0150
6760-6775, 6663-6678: -0.0185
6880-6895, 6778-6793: 0.0045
